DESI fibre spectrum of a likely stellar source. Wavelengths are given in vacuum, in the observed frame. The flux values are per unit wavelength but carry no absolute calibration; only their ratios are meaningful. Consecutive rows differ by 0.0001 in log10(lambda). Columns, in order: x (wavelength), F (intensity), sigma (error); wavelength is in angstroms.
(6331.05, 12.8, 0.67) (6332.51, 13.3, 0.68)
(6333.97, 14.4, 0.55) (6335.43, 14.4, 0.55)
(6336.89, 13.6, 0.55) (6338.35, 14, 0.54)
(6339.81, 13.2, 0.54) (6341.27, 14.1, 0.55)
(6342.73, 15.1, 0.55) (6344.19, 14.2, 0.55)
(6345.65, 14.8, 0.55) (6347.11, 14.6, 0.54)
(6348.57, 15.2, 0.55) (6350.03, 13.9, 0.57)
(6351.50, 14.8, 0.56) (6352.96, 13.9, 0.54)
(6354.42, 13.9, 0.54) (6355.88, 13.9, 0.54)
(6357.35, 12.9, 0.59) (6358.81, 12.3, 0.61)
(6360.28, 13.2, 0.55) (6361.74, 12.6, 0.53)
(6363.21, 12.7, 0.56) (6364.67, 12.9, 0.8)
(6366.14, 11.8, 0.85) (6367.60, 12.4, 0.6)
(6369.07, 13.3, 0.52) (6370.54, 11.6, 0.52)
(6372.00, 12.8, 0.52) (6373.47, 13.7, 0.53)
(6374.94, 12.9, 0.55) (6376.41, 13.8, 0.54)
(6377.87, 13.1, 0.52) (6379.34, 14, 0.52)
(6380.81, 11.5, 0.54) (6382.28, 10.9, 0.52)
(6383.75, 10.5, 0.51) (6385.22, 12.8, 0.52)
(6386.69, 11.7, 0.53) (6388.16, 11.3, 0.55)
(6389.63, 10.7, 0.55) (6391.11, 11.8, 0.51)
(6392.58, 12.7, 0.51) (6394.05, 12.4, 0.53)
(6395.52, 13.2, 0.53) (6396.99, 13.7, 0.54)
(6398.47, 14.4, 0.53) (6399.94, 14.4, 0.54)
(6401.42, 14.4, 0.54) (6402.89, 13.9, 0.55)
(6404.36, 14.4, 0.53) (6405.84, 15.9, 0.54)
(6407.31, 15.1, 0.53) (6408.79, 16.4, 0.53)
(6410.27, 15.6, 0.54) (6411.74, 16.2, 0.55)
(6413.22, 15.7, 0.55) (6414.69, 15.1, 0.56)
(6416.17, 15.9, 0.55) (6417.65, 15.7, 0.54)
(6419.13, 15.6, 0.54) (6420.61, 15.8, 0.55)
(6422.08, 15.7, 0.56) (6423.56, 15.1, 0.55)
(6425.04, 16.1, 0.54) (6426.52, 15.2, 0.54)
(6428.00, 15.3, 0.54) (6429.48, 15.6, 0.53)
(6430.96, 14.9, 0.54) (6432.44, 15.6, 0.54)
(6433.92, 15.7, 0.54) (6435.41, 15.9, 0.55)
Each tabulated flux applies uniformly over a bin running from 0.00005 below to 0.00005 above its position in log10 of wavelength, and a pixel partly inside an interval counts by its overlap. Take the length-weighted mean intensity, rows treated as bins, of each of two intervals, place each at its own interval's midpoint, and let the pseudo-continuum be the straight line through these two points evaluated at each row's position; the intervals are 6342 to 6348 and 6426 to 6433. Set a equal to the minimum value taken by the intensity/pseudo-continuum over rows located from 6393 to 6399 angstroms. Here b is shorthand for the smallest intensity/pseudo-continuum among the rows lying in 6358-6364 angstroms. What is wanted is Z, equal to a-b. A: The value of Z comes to -0.01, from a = 0.82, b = 0.831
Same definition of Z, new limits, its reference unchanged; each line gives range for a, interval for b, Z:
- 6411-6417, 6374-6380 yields 0.13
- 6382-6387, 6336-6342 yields -0.20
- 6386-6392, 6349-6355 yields -0.23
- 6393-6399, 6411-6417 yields -0.17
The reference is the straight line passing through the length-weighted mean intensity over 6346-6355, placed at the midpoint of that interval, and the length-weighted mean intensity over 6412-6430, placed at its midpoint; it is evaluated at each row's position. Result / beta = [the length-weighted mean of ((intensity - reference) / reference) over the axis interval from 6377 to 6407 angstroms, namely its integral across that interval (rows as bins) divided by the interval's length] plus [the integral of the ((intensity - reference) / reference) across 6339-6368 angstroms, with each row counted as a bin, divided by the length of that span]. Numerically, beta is -0.20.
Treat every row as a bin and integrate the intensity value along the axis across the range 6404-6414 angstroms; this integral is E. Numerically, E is 157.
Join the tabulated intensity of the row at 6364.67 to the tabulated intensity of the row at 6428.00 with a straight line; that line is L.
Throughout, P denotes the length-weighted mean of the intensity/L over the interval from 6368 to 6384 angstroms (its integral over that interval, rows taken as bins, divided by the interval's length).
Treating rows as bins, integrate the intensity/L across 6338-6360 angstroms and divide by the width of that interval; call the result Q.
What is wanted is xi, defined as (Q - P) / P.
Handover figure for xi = 0.21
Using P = 0.95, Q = 1.14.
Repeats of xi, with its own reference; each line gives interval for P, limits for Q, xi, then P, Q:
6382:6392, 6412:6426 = 0.26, 0.83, 1.05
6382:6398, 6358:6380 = 0.13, 0.87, 0.99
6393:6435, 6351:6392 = -0.06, 1.02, 0.96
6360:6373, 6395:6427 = 0.07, 0.97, 1.03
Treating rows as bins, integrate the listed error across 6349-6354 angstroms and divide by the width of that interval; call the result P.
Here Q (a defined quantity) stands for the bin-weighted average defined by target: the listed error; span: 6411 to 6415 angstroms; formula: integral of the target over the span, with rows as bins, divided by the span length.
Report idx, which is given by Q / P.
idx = 1.00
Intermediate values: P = 0.555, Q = 0.554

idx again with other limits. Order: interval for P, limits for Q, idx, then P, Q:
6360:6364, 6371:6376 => 0.97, 0.551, 0.533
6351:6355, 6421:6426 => 1.01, 0.547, 0.550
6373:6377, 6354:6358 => 1.03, 0.540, 0.557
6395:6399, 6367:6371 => 1.02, 0.533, 0.546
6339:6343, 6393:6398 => 0.97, 0.546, 0.532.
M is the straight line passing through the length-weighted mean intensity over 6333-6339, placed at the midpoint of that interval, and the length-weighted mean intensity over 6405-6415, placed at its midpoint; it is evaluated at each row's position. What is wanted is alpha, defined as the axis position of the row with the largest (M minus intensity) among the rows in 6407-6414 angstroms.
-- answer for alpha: 6407.31 angstroms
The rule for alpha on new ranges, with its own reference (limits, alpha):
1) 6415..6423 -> 6419.13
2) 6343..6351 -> 6350.03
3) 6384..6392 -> 6389.63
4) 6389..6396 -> 6389.63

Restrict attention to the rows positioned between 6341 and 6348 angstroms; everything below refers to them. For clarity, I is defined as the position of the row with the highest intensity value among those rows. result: 6342.73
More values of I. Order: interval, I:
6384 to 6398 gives 6396.99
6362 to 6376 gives 6373.47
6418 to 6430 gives 6425.04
